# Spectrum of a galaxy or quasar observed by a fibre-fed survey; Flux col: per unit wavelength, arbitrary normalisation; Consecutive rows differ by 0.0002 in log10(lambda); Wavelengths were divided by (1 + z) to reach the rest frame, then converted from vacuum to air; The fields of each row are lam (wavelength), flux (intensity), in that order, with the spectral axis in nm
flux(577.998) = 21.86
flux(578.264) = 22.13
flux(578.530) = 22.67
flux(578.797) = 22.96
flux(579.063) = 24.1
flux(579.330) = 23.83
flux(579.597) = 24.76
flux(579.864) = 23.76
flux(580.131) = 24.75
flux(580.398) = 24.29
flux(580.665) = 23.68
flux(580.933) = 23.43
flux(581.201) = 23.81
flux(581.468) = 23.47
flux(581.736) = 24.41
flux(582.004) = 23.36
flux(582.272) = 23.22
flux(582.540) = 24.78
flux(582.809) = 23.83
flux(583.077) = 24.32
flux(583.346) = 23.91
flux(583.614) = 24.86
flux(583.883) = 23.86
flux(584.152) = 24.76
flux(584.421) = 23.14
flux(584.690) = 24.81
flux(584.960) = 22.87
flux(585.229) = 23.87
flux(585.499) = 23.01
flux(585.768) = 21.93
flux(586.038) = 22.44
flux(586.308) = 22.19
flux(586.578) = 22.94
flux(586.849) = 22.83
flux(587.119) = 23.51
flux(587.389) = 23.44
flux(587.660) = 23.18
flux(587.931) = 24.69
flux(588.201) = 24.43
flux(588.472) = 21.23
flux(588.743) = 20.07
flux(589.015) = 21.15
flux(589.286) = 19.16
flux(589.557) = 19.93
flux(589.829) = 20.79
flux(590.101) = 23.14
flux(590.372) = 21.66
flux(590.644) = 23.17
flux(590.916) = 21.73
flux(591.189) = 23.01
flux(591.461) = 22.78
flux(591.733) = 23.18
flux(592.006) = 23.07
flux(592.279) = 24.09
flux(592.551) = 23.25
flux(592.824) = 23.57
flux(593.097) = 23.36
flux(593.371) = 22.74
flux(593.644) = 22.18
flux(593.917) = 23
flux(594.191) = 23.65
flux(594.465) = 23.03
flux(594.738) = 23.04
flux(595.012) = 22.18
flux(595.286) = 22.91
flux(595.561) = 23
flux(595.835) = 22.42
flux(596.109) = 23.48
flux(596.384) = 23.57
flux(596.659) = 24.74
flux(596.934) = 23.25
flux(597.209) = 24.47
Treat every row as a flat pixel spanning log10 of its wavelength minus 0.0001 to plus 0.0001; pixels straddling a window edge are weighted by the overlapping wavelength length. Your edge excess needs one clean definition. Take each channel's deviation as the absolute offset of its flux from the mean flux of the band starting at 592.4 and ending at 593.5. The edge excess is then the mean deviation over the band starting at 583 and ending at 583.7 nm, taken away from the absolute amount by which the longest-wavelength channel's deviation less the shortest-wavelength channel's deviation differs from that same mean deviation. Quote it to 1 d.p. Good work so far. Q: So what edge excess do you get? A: -0.5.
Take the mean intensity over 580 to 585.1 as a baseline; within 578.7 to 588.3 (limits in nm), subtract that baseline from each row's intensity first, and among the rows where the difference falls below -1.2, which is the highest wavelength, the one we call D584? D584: 586.308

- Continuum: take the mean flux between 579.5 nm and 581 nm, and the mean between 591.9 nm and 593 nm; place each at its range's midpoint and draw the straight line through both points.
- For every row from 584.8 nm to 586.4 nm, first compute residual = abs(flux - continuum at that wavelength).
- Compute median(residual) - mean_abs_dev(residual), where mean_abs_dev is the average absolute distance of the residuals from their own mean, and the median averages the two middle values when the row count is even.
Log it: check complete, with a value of 0.7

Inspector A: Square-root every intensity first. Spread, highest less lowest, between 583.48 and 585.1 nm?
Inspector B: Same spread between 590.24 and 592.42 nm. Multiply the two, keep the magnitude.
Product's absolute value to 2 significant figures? 0.052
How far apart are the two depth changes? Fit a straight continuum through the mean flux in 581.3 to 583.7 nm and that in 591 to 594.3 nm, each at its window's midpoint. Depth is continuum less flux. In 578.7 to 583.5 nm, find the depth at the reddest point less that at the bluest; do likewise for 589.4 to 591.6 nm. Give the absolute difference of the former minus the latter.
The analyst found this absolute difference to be 1.7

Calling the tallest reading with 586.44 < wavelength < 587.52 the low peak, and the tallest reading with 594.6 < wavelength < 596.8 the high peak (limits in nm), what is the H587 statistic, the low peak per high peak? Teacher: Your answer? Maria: 0.95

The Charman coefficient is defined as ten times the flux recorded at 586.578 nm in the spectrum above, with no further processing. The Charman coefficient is 229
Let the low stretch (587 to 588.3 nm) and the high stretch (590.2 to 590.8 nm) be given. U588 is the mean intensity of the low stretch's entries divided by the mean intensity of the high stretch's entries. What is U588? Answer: 1.06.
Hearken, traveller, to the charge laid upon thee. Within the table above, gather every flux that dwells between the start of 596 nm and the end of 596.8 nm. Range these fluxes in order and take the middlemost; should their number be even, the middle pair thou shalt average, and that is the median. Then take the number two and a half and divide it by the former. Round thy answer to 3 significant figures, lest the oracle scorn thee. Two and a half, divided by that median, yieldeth 0.106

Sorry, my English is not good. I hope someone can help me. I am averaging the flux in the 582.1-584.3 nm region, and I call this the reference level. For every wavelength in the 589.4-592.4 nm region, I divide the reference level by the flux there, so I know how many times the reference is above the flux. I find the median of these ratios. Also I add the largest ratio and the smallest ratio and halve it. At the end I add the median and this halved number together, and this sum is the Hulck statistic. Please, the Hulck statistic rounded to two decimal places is 2.16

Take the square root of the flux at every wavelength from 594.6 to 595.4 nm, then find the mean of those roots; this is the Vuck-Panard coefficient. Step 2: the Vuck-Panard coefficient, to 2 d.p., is 4.77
